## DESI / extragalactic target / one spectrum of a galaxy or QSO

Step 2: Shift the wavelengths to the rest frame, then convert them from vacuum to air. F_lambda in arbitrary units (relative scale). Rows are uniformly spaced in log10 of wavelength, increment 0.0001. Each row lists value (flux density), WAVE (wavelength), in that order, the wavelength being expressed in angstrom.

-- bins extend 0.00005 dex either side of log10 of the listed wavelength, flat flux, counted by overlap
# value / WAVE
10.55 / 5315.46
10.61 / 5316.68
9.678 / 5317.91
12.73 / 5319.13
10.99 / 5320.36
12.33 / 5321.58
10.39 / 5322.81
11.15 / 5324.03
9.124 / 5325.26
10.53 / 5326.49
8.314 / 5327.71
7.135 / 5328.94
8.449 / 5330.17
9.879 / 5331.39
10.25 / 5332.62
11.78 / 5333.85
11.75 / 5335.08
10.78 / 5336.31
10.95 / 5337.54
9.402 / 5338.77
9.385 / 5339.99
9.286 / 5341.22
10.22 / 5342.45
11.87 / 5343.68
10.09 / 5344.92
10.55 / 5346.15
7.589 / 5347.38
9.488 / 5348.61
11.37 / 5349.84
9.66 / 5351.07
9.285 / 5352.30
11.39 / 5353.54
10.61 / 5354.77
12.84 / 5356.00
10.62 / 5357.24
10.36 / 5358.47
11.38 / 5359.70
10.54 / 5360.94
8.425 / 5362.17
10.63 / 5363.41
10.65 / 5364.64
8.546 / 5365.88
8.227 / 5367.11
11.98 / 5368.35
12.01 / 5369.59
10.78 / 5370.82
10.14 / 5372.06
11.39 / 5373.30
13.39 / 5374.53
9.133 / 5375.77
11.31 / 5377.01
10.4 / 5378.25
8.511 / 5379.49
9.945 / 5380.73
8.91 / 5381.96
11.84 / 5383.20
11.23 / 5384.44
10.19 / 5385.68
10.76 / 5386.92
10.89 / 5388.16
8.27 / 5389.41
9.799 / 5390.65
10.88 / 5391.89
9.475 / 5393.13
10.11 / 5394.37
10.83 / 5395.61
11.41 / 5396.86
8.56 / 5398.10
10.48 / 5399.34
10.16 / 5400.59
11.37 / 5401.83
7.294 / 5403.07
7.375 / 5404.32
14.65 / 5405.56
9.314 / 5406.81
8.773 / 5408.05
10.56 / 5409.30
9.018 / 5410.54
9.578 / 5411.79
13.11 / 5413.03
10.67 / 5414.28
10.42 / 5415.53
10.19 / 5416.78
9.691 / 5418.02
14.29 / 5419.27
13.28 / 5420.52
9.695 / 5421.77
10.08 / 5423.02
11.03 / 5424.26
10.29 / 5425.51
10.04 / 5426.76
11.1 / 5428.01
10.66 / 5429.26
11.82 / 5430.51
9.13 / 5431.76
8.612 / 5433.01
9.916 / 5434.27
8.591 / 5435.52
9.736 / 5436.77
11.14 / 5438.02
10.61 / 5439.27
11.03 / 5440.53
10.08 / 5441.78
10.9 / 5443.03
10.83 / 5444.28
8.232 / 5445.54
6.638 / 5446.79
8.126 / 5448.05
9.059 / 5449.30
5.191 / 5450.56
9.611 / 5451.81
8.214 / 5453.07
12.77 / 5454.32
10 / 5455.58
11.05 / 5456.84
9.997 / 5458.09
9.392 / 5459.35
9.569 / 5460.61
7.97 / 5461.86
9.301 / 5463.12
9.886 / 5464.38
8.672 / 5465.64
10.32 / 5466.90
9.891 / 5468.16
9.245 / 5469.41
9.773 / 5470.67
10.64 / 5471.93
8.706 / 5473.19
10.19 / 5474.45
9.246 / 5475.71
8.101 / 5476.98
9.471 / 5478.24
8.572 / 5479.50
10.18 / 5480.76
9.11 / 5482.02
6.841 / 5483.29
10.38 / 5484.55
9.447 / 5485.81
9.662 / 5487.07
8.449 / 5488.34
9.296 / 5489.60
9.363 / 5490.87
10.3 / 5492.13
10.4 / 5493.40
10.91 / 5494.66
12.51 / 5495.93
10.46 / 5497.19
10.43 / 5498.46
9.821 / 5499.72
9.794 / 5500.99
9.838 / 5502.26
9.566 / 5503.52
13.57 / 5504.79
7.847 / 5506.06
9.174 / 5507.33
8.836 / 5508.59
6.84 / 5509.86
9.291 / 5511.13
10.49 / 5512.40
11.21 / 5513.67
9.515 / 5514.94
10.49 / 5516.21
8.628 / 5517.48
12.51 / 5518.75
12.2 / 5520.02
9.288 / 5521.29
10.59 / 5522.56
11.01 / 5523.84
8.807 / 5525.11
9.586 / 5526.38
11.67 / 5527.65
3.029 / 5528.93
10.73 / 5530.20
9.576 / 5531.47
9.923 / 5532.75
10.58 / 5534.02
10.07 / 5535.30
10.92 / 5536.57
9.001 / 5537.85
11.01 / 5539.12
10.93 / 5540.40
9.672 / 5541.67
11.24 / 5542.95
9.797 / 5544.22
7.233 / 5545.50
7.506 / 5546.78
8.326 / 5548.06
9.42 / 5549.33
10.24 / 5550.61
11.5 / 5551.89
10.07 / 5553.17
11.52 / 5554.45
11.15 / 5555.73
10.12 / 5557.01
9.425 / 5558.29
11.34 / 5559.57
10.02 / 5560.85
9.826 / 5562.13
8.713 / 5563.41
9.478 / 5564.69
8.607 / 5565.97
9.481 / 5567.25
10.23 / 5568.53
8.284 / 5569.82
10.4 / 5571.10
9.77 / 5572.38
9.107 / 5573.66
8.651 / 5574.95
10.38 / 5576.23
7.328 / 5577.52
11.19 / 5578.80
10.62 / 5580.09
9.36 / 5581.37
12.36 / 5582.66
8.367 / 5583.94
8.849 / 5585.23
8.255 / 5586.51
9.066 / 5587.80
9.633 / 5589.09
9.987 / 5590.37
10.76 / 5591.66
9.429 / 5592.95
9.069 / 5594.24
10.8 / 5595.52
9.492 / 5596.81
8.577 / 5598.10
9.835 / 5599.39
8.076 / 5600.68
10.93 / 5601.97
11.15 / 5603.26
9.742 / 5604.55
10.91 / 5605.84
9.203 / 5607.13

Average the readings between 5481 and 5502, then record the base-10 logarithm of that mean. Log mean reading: 0.99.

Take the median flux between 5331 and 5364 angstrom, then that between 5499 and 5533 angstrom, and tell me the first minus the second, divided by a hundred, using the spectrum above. 0.0075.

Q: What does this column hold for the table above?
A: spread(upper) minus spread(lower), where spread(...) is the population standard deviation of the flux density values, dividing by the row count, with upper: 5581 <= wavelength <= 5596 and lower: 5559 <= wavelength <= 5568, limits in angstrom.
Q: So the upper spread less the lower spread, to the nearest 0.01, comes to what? 0.27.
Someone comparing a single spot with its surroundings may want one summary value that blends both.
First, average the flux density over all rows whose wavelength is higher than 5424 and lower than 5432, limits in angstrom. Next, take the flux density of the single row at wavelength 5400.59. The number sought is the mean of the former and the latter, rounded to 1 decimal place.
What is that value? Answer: 10.4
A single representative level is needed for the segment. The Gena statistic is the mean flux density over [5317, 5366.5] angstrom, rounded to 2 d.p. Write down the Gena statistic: 10.26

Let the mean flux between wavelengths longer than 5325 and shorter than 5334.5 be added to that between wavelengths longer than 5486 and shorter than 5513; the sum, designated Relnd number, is 19.3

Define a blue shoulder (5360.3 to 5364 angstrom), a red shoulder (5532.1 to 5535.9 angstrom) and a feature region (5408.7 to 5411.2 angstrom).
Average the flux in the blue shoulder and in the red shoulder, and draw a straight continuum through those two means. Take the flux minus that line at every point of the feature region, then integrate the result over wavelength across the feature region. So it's 0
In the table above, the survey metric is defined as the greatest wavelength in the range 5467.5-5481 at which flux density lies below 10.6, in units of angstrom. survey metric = 5480.76 angstrom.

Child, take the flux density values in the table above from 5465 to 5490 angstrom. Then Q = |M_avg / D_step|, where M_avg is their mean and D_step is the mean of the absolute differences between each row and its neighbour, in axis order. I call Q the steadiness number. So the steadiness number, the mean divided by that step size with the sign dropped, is 7.5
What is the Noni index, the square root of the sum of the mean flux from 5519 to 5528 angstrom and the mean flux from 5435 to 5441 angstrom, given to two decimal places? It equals 4.55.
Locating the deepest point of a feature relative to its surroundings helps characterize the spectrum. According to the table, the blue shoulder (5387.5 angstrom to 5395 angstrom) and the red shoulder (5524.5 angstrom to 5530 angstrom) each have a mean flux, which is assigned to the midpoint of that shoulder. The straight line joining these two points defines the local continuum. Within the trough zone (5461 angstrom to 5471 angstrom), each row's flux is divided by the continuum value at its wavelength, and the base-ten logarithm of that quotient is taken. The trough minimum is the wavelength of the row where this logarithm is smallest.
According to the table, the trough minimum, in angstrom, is 5461.86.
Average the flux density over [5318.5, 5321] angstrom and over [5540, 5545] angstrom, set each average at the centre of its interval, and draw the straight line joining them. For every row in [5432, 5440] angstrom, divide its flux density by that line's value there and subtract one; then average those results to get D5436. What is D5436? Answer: -0.12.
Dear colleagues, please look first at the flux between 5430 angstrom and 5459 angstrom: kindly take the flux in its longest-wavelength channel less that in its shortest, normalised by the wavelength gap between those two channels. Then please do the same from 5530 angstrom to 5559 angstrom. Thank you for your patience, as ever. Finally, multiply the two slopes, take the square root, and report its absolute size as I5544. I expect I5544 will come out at 0.06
